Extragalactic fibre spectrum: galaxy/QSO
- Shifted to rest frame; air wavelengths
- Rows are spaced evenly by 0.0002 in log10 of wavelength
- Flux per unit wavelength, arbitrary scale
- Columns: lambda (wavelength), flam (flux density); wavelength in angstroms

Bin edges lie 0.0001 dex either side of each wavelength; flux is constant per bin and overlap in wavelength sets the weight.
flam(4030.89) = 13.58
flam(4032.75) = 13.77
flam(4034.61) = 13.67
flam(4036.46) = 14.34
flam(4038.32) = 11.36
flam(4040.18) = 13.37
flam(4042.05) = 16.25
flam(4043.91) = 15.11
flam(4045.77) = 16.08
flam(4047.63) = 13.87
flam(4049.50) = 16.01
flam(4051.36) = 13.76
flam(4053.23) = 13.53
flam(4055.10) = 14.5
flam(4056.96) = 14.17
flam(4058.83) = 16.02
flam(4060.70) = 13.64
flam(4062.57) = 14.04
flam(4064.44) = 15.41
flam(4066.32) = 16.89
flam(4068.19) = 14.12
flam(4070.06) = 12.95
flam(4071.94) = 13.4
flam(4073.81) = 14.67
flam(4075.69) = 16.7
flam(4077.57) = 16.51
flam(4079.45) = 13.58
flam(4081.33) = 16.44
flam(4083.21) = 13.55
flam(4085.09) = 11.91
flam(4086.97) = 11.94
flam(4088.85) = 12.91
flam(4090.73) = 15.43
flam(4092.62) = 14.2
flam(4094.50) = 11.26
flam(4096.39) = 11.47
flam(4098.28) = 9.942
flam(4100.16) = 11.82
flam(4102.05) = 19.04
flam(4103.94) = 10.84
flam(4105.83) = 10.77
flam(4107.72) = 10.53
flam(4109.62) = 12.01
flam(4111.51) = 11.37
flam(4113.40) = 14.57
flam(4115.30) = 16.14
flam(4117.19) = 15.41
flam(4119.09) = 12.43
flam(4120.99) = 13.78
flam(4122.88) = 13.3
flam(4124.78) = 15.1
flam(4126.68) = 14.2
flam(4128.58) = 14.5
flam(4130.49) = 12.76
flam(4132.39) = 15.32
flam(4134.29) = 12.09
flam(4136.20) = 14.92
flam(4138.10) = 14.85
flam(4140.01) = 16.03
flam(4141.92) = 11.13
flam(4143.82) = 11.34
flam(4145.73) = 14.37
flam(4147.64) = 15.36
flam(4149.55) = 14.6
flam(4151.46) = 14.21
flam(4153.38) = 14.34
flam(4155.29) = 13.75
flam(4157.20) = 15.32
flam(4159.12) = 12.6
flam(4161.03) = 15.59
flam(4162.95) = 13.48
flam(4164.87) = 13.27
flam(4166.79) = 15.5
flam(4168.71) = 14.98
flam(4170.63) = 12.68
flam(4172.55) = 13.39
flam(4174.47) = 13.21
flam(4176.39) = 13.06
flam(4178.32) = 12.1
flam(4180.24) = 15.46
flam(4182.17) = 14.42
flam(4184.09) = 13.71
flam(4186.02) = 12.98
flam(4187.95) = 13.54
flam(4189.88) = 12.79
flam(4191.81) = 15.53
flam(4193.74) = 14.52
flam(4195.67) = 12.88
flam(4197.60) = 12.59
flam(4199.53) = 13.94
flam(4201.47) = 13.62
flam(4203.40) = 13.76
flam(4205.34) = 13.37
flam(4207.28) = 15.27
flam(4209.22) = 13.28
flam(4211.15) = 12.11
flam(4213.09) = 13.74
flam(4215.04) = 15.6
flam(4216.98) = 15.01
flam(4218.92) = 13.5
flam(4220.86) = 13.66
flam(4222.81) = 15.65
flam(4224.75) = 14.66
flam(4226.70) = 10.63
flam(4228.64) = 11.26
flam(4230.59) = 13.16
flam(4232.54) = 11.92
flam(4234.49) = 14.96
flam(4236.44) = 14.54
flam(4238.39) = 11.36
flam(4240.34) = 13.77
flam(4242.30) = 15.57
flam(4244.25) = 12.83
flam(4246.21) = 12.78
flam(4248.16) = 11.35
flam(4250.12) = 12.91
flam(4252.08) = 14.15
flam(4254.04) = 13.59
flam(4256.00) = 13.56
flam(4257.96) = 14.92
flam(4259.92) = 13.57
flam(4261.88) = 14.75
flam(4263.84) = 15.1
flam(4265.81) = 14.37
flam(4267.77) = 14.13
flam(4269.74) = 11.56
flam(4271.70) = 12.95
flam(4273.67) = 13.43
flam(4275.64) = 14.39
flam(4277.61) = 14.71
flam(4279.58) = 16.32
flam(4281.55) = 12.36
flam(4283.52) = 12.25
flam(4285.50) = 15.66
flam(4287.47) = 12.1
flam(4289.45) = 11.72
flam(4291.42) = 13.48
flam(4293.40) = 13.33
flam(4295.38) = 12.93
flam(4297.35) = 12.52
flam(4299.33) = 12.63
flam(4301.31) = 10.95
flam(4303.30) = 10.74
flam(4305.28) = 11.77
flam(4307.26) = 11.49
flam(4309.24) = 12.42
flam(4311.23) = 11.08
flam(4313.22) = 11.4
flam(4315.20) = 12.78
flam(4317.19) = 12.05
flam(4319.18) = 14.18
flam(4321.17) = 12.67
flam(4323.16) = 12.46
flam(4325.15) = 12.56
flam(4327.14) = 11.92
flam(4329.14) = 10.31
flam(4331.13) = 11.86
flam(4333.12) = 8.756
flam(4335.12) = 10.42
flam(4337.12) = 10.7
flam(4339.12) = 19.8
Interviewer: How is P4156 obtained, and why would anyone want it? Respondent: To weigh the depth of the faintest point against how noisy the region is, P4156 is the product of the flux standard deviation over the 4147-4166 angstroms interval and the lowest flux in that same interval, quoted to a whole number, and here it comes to 12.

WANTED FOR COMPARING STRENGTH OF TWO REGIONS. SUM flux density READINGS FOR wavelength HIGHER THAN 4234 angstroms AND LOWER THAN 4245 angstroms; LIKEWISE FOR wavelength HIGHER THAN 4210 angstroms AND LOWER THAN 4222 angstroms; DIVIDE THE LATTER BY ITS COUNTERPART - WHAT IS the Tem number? 1.0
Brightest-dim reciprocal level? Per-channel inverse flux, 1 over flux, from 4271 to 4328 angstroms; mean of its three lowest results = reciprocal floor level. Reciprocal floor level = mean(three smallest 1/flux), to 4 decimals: 0.0644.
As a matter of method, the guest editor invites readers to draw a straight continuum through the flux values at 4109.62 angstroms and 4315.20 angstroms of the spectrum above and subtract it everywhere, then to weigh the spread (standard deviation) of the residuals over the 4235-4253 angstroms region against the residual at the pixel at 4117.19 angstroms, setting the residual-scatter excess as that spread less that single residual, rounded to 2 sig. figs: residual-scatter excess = -2.0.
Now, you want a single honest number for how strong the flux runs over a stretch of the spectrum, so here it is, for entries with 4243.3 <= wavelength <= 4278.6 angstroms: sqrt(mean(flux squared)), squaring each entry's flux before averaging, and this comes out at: 13.7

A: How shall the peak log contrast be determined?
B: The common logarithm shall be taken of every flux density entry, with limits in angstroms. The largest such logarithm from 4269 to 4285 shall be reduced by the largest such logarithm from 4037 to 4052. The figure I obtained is 0.002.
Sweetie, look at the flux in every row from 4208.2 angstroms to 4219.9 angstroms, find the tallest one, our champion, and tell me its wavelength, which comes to 4215.04 angstroms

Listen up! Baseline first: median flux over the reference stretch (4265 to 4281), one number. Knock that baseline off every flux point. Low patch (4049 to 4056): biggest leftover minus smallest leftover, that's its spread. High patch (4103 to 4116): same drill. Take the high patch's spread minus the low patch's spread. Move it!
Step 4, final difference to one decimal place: 3.1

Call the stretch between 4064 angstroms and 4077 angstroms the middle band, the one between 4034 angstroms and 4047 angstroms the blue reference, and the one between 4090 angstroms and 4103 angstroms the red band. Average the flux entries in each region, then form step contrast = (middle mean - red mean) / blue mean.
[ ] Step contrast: 0.11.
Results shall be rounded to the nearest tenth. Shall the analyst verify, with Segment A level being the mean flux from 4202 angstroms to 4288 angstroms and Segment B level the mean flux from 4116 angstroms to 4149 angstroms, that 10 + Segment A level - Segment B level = 9.7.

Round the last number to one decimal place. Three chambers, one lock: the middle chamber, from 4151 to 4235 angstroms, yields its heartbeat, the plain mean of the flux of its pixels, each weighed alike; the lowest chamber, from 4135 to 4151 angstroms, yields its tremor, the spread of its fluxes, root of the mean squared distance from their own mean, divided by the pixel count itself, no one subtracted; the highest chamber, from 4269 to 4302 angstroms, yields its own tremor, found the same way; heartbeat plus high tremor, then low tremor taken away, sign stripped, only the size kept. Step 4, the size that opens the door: 13.4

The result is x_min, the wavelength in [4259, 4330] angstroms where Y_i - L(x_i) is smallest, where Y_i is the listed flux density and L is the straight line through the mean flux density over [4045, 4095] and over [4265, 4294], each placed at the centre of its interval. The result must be 4329.14 angstroms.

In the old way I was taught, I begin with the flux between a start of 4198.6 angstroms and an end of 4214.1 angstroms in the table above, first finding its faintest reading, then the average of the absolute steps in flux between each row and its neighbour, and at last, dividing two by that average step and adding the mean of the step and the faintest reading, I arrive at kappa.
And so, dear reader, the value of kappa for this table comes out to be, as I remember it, 8.5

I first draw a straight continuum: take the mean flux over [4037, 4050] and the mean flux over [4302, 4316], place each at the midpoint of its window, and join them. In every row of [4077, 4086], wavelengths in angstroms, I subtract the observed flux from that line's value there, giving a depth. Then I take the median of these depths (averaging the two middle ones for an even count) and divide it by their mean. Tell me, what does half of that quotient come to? -1.3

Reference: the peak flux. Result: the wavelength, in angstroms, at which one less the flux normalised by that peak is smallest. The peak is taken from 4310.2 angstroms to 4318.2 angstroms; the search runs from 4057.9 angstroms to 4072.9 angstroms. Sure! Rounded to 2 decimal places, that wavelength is 4066.32 angstroms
